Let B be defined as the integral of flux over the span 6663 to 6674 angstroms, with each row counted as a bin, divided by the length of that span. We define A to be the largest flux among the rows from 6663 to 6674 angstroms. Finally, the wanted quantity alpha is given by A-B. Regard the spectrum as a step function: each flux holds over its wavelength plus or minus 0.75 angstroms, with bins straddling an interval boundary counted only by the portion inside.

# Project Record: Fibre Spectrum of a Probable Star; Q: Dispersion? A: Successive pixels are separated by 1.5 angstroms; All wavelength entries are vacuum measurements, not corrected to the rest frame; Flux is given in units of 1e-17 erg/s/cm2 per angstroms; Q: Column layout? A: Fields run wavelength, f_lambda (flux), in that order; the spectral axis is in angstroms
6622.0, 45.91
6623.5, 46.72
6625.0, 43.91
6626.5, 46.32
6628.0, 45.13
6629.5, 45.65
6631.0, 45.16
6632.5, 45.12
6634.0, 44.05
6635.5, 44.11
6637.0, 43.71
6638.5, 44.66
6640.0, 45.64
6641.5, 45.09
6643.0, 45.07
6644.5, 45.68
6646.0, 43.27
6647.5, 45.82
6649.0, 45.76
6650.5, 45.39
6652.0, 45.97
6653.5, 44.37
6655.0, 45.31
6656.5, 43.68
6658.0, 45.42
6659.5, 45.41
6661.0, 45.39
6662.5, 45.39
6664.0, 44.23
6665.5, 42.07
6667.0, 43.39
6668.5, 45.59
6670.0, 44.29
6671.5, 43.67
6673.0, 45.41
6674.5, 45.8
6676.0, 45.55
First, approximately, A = 45.59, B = 44.16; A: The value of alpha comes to 1.43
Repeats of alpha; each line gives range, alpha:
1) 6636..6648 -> 0.99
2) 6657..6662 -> 0.10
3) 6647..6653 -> 0.30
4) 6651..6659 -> 0.99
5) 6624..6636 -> 1.33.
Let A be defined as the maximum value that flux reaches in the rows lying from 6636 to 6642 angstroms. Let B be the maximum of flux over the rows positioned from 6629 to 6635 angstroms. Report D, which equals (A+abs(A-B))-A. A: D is 0.0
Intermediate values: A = 45.64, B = 45.65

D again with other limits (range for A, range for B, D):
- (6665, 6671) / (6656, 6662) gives 0.2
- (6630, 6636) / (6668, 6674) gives 0.4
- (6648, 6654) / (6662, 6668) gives 0.6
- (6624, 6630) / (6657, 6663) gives 0.9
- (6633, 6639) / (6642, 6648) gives 1.2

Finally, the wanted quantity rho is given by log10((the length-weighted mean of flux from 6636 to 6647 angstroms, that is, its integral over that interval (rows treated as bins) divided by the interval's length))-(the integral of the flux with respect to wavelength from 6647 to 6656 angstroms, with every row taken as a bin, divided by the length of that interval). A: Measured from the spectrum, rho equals -43.7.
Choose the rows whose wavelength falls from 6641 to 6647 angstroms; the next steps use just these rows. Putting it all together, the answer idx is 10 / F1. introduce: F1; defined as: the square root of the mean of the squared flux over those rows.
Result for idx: 0.223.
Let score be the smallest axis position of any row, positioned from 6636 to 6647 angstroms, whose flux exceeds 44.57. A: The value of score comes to 6638.5 angstroms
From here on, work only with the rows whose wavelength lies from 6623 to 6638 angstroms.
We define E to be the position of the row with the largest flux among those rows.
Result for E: 6623.5 angstroms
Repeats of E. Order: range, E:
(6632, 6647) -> 6644.5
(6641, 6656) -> 6652.0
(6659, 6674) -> 6668.5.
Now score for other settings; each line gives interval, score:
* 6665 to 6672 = 6668.5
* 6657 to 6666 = 6658.0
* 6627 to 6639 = 6628.0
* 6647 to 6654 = 6647.5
